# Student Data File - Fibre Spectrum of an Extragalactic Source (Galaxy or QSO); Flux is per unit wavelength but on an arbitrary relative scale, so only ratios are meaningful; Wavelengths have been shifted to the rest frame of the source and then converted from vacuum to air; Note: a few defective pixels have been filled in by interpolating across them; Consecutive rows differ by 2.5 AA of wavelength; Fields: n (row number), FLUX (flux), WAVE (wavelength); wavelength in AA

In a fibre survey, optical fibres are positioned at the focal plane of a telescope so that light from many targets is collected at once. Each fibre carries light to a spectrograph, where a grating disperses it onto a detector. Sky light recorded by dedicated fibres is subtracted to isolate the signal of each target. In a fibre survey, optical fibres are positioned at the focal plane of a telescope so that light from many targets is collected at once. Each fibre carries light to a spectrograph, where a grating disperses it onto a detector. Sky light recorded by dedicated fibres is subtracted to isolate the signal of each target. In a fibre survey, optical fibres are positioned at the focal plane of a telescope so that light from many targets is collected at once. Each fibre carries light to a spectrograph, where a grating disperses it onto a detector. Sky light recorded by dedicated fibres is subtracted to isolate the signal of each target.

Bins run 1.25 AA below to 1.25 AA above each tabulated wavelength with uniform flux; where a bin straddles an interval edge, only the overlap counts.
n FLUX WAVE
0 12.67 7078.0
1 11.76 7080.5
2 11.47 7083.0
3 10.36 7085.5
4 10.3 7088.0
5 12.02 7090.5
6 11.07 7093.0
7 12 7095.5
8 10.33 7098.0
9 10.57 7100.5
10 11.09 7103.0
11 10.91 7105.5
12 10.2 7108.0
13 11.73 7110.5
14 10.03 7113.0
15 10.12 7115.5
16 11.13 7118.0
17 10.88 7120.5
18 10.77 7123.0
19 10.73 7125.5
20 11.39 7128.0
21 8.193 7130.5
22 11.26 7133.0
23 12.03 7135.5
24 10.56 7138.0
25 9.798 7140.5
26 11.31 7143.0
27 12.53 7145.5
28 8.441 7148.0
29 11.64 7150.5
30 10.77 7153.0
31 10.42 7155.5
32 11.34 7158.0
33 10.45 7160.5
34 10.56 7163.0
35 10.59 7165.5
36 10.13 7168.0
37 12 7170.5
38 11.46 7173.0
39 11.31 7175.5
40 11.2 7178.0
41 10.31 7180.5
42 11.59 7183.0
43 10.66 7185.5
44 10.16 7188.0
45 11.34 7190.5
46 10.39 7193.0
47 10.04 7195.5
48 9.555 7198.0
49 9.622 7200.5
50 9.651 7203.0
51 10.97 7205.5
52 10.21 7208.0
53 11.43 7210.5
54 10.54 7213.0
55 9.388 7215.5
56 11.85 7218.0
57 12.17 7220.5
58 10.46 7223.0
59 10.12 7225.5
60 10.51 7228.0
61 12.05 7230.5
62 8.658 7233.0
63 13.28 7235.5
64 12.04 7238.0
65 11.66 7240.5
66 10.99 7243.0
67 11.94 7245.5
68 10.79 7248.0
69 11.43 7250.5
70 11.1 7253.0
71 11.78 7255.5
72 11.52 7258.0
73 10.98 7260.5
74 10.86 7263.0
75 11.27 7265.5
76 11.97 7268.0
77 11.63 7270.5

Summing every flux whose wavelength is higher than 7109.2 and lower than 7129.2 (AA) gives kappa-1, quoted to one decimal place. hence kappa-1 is 86.8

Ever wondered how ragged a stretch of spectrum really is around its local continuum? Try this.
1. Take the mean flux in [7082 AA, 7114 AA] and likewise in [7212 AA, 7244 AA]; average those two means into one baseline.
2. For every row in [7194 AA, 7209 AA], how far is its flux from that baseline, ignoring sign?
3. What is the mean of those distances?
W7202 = 0.98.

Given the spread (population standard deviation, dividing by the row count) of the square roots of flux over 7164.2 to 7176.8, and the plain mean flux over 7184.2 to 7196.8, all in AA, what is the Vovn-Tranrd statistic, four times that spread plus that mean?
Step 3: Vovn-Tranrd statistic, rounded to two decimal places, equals 10.92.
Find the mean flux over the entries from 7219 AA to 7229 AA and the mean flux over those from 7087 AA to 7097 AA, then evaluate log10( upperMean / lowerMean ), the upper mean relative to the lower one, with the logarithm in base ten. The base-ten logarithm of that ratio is -0.02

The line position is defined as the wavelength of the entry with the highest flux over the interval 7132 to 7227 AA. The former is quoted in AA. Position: 7145.5 AA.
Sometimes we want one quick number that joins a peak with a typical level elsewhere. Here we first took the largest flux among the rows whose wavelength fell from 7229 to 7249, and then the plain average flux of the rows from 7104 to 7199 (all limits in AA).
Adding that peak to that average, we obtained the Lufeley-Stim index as 24.0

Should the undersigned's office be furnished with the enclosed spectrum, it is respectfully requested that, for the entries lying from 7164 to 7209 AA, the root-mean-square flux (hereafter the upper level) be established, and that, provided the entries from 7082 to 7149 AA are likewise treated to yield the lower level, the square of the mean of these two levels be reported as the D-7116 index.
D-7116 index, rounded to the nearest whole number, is 115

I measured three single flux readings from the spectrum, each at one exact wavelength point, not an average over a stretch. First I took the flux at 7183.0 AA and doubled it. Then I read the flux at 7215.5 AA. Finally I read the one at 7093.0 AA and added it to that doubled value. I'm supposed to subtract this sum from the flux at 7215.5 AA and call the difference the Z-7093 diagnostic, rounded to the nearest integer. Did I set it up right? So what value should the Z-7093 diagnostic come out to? -25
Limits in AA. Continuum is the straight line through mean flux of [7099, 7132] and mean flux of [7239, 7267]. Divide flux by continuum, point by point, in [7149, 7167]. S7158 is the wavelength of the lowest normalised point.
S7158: 7155.5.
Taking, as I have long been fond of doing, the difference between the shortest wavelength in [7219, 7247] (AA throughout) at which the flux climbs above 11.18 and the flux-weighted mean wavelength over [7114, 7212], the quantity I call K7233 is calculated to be 57.7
